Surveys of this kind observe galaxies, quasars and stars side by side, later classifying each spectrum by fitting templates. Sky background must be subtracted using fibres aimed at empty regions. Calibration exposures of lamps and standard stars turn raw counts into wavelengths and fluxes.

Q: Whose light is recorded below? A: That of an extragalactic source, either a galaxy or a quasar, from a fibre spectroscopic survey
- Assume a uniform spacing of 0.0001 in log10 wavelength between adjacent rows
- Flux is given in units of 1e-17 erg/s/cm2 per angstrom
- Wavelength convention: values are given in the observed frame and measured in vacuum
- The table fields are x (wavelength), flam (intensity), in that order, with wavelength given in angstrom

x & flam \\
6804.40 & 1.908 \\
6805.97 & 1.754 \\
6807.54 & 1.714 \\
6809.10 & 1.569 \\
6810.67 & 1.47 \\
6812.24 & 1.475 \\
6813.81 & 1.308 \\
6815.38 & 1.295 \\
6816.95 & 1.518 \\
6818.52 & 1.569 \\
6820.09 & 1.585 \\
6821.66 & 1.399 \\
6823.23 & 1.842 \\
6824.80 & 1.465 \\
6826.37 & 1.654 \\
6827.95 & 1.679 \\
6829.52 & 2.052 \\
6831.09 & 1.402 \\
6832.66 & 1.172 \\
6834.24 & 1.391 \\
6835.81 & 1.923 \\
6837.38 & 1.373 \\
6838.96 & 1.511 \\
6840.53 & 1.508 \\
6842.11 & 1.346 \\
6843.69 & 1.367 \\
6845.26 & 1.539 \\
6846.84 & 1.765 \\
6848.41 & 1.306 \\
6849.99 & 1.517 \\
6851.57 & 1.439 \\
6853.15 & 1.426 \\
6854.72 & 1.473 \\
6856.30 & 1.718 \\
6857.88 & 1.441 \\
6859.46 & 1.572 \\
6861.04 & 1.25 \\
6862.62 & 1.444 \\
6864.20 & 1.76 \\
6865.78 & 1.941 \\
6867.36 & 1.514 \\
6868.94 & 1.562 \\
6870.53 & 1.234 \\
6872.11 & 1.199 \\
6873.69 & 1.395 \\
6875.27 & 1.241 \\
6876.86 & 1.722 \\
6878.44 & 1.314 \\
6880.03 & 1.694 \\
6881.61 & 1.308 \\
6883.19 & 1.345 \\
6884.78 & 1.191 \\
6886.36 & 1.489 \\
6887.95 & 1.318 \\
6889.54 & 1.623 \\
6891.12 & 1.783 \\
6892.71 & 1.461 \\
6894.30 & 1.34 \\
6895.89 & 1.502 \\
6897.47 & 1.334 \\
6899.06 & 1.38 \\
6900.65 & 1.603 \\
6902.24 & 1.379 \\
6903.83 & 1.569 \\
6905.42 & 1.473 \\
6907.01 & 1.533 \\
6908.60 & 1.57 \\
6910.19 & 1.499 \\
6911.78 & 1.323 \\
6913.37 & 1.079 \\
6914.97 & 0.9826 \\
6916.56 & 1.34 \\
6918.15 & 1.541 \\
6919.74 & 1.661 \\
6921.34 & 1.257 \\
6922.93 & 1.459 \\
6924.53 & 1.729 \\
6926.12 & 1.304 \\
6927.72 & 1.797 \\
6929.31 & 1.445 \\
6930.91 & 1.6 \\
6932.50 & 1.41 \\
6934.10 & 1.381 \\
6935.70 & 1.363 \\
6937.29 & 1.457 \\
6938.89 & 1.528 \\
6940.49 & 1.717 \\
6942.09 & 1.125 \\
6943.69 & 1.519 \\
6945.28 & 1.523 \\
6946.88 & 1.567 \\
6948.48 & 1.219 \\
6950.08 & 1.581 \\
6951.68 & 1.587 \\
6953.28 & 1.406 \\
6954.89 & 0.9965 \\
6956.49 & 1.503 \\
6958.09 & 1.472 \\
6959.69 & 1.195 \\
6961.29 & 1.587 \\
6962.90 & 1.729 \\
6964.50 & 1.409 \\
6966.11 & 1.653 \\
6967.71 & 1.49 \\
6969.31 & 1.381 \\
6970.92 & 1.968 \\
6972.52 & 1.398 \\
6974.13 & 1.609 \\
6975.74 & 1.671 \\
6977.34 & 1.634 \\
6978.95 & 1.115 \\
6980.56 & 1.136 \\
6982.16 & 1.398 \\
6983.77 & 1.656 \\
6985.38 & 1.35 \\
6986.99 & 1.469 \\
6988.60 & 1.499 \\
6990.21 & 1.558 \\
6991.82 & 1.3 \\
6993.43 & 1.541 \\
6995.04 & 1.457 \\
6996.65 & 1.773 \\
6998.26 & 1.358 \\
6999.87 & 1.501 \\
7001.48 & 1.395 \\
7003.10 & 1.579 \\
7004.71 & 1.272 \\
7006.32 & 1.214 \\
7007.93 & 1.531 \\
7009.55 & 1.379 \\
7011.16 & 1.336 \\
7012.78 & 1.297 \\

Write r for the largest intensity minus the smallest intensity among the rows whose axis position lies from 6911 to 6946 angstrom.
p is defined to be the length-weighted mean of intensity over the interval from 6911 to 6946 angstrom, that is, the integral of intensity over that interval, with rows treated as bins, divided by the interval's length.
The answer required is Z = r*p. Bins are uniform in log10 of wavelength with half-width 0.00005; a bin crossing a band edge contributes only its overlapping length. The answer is 1.17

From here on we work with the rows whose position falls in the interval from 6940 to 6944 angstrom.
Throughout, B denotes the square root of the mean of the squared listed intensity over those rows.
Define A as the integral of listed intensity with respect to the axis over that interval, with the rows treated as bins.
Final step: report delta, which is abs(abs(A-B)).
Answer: 4.2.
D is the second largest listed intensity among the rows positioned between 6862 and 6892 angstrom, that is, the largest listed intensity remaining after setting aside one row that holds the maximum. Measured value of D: 1.783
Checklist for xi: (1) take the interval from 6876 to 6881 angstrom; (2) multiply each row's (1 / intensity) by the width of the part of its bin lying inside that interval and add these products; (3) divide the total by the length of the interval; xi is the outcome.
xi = 0.65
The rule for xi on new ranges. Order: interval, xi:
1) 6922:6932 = 0.65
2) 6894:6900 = 0.72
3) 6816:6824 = 0.64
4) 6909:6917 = 0.82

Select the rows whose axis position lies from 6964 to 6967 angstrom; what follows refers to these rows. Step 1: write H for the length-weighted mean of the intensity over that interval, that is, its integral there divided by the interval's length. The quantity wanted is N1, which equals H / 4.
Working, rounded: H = 1.54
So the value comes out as 0.39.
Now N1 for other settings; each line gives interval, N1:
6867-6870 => 0.38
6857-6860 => 0.38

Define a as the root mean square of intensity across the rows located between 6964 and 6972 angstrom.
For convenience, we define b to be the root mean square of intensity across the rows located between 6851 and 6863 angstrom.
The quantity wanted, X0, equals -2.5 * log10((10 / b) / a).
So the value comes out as -1.57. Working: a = 1.59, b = 1.48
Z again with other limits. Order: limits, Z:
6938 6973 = 1.44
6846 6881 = 1.11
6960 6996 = 1.28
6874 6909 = 0.86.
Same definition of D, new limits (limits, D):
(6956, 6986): 1.729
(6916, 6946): 1.729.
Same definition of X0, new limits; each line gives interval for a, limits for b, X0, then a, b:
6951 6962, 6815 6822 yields -1.71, 1.41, 1.48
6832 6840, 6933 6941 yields -1.63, 1.49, 1.49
